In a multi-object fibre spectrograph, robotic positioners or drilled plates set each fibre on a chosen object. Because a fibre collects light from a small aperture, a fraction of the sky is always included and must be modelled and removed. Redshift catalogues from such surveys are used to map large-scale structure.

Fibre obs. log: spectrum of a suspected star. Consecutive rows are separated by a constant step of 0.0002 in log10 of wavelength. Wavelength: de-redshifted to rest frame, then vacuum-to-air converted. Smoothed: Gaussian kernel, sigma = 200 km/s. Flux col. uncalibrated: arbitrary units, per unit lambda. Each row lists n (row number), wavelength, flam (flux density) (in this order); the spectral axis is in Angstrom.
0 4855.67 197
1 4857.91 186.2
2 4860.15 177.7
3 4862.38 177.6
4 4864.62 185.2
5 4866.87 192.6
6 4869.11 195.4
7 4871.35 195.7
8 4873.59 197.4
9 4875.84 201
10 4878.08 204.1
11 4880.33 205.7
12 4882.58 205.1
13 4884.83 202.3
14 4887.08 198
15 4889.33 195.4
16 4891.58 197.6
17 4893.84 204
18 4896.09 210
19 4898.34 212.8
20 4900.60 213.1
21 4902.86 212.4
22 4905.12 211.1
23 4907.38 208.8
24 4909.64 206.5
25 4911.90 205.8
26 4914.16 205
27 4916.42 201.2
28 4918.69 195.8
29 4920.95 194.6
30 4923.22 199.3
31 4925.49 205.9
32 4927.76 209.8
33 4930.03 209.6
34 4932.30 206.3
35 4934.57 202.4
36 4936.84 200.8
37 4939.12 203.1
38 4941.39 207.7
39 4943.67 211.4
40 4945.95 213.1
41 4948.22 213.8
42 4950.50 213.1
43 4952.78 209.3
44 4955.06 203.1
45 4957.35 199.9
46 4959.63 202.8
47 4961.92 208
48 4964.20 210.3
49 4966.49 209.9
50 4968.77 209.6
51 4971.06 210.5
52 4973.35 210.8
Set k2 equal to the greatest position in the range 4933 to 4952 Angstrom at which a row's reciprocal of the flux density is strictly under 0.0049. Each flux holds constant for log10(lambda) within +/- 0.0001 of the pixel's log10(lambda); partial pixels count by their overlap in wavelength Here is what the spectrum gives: 4950.50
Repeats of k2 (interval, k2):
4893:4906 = 4905.12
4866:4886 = 4882.58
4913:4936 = 4932.30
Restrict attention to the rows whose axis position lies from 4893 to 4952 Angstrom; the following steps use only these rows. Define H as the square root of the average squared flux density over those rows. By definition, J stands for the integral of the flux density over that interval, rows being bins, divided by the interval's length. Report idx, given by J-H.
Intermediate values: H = 206.9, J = 207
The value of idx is -0.01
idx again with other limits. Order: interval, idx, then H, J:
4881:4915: -0.07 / 205.9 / 206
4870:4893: -0.05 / 200.3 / 200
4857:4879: -0.21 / 191.5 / 191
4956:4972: -0.14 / 207.3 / 207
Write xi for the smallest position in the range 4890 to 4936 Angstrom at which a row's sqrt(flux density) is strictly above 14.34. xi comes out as 4896.09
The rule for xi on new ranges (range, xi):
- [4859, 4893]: 4880.33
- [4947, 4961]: 4948.22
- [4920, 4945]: 4925.49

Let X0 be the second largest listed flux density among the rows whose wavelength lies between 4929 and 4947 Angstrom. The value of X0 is 211.4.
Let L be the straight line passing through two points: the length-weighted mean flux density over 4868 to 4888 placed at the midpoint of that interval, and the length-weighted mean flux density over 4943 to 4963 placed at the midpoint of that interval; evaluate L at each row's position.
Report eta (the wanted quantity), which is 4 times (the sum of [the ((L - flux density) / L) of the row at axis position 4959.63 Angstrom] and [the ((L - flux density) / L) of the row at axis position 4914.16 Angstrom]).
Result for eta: 0.10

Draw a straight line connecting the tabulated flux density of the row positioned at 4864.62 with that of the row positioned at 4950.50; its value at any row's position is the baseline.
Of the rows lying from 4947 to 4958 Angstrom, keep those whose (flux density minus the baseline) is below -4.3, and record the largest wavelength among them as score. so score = 4957.35 Angstrom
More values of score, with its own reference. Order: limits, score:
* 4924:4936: 4934.57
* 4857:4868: 4862.38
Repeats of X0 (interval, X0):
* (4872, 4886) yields 205.1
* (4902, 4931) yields 211.1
